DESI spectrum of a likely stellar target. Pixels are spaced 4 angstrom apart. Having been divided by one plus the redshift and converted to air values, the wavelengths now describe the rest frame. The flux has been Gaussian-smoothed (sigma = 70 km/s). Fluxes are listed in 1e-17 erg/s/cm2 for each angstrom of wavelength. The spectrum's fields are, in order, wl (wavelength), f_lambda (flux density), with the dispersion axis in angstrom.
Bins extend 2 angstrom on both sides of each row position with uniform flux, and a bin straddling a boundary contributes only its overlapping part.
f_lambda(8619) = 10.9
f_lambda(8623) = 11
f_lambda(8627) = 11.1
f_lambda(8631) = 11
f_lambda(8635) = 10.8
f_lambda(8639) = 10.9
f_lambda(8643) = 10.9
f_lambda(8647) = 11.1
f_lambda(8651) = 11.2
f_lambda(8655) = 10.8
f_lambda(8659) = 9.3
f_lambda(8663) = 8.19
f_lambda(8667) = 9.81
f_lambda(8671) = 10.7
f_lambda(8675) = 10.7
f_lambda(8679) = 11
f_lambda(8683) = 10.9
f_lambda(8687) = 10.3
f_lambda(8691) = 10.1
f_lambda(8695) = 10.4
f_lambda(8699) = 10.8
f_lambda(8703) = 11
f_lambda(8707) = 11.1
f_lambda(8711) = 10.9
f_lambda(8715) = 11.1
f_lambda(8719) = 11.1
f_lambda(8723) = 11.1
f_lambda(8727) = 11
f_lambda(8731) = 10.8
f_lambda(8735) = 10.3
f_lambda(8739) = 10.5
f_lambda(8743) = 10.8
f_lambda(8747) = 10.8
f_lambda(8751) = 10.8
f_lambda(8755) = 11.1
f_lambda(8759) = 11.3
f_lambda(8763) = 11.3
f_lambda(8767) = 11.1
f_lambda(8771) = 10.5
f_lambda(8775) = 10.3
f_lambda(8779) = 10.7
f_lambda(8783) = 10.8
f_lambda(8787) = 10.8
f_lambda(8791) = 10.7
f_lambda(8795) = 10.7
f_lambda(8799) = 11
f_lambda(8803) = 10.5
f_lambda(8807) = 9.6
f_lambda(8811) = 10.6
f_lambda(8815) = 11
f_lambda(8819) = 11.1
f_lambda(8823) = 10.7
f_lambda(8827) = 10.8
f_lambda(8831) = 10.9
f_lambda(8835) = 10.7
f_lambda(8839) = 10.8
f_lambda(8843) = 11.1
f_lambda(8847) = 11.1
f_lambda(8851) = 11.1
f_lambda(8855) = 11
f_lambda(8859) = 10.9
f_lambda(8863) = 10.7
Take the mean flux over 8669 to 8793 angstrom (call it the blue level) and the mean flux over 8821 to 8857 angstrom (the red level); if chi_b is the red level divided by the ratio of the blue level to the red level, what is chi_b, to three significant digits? 11.0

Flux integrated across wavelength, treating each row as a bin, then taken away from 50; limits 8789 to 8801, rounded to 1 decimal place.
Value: -79.6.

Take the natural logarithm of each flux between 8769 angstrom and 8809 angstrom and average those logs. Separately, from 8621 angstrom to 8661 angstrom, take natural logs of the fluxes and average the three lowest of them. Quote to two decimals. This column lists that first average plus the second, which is 4.69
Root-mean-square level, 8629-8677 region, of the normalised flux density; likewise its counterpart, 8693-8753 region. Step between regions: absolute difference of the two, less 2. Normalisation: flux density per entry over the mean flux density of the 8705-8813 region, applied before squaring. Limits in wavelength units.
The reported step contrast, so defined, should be -1.97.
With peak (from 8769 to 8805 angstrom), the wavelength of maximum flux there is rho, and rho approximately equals 8799 angstrom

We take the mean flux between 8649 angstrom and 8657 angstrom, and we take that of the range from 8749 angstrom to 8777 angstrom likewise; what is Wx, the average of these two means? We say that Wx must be 11.0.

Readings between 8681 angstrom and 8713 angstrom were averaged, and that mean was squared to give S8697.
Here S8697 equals 114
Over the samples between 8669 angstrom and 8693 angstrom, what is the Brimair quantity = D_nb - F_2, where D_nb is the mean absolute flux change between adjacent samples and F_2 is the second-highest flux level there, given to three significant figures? -10.7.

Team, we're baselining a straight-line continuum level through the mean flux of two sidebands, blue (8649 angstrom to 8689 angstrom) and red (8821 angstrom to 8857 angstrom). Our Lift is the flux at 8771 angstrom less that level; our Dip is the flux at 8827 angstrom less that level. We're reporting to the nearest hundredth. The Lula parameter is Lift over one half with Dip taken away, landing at -0.29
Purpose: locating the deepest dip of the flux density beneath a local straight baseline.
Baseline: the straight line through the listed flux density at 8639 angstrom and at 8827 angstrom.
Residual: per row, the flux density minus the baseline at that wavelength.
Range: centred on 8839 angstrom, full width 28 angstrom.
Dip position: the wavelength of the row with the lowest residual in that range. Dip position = 8835 angstrom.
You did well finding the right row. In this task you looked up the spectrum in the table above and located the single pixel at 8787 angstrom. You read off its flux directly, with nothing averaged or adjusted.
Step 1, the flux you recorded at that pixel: 10.8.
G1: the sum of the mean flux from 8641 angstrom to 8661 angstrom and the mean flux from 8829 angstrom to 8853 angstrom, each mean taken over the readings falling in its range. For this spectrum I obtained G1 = 21.6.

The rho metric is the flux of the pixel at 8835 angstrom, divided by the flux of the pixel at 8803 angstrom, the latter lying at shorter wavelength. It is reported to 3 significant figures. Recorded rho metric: 1.02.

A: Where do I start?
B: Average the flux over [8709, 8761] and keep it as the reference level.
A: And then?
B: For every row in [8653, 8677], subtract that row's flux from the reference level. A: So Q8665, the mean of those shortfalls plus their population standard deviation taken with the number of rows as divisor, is 1.9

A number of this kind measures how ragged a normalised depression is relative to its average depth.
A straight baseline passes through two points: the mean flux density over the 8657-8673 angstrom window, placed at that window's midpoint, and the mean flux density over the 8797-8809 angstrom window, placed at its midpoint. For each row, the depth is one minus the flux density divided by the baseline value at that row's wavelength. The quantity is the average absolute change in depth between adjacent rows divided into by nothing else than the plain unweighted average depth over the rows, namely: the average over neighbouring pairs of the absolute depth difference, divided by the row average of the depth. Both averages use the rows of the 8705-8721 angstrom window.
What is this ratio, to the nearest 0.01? -0.11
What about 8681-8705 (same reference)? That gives -0.37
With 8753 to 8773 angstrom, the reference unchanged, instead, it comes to -0.28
